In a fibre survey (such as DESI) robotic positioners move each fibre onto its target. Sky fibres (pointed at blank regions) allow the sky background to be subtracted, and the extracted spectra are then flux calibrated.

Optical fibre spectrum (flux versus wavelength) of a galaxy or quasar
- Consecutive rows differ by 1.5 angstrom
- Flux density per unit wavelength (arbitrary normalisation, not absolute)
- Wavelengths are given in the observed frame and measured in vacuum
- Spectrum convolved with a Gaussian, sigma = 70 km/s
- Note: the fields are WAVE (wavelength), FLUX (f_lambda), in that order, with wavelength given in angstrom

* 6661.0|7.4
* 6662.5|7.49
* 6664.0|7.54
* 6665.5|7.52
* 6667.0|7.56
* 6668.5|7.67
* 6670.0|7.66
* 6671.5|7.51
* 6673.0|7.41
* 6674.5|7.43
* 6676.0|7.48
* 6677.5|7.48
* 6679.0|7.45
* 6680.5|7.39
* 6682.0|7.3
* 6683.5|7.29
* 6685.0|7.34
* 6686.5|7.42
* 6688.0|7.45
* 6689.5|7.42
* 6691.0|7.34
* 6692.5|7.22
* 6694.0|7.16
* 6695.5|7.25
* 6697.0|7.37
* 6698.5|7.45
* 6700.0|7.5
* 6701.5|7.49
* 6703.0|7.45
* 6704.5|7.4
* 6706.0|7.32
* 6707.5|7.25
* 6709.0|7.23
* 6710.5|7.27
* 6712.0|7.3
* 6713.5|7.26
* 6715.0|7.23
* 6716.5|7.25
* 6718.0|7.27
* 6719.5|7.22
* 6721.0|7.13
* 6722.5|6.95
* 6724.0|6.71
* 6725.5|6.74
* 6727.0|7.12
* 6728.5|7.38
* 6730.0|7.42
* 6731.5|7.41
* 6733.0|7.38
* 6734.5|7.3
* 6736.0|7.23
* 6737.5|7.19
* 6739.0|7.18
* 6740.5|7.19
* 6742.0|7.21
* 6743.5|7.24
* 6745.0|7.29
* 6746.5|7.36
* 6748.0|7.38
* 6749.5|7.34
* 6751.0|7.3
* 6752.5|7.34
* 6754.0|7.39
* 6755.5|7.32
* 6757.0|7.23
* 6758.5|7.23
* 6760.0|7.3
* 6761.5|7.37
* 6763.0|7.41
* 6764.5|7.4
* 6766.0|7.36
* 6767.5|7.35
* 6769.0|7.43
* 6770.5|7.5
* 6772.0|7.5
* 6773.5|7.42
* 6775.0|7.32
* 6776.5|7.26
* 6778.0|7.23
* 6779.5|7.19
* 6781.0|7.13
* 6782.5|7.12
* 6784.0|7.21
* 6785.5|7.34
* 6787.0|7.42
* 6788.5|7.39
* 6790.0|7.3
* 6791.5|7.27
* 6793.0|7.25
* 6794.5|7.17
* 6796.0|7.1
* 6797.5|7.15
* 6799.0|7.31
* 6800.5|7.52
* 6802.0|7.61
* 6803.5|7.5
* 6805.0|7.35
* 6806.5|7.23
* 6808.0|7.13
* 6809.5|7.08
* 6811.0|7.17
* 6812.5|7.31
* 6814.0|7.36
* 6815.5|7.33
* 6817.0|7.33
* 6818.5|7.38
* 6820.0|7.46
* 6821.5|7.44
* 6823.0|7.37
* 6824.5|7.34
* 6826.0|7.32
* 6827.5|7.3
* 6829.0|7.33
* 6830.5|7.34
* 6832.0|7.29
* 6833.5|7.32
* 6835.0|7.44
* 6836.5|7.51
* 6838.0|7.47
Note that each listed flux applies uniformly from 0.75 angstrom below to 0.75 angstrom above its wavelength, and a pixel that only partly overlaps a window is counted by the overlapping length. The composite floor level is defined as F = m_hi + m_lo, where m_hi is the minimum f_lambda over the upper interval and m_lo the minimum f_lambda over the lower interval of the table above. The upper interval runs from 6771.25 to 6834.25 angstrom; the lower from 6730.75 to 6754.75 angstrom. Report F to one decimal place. 14.3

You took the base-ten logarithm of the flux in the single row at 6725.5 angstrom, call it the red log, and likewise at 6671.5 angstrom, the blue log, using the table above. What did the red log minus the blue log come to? -0.047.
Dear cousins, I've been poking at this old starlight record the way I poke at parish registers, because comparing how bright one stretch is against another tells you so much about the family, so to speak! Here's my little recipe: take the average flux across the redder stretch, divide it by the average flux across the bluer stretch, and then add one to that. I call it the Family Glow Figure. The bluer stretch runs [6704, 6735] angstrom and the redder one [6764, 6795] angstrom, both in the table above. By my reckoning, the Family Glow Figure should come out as 2.01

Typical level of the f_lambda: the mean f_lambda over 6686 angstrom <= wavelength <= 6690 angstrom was 7.43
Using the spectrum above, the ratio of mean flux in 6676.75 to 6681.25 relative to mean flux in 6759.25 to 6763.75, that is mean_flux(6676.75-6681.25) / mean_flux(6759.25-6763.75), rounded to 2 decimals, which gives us 1.01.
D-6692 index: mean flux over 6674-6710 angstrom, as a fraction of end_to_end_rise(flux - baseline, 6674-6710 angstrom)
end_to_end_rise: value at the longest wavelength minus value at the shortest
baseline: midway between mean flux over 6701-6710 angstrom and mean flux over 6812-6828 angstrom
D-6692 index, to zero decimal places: -37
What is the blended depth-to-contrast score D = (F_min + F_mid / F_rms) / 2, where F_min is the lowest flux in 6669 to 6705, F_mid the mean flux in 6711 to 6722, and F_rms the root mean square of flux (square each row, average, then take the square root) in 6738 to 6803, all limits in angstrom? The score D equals 4.07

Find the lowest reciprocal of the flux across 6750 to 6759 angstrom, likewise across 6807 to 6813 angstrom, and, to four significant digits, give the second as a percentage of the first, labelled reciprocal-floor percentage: 101.1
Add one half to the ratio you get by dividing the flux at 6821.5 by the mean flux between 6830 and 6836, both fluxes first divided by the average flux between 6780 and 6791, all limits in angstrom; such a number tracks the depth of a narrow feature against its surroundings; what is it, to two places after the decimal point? 1.51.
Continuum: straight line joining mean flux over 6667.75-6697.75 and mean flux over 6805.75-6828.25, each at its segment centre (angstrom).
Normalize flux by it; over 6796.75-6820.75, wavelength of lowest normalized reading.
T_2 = 6809.5 angstrom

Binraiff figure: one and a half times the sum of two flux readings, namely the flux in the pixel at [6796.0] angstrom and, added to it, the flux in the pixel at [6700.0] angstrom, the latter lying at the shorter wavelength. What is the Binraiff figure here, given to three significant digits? 21.9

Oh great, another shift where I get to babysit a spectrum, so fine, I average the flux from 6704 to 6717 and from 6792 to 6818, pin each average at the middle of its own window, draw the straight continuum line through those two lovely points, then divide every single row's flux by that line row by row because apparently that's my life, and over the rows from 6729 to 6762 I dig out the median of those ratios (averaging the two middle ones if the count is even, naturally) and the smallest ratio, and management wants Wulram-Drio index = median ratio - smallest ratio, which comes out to 0.016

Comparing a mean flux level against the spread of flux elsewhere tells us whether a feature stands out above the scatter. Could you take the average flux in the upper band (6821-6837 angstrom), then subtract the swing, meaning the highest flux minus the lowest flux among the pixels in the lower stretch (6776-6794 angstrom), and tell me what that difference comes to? 7.1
